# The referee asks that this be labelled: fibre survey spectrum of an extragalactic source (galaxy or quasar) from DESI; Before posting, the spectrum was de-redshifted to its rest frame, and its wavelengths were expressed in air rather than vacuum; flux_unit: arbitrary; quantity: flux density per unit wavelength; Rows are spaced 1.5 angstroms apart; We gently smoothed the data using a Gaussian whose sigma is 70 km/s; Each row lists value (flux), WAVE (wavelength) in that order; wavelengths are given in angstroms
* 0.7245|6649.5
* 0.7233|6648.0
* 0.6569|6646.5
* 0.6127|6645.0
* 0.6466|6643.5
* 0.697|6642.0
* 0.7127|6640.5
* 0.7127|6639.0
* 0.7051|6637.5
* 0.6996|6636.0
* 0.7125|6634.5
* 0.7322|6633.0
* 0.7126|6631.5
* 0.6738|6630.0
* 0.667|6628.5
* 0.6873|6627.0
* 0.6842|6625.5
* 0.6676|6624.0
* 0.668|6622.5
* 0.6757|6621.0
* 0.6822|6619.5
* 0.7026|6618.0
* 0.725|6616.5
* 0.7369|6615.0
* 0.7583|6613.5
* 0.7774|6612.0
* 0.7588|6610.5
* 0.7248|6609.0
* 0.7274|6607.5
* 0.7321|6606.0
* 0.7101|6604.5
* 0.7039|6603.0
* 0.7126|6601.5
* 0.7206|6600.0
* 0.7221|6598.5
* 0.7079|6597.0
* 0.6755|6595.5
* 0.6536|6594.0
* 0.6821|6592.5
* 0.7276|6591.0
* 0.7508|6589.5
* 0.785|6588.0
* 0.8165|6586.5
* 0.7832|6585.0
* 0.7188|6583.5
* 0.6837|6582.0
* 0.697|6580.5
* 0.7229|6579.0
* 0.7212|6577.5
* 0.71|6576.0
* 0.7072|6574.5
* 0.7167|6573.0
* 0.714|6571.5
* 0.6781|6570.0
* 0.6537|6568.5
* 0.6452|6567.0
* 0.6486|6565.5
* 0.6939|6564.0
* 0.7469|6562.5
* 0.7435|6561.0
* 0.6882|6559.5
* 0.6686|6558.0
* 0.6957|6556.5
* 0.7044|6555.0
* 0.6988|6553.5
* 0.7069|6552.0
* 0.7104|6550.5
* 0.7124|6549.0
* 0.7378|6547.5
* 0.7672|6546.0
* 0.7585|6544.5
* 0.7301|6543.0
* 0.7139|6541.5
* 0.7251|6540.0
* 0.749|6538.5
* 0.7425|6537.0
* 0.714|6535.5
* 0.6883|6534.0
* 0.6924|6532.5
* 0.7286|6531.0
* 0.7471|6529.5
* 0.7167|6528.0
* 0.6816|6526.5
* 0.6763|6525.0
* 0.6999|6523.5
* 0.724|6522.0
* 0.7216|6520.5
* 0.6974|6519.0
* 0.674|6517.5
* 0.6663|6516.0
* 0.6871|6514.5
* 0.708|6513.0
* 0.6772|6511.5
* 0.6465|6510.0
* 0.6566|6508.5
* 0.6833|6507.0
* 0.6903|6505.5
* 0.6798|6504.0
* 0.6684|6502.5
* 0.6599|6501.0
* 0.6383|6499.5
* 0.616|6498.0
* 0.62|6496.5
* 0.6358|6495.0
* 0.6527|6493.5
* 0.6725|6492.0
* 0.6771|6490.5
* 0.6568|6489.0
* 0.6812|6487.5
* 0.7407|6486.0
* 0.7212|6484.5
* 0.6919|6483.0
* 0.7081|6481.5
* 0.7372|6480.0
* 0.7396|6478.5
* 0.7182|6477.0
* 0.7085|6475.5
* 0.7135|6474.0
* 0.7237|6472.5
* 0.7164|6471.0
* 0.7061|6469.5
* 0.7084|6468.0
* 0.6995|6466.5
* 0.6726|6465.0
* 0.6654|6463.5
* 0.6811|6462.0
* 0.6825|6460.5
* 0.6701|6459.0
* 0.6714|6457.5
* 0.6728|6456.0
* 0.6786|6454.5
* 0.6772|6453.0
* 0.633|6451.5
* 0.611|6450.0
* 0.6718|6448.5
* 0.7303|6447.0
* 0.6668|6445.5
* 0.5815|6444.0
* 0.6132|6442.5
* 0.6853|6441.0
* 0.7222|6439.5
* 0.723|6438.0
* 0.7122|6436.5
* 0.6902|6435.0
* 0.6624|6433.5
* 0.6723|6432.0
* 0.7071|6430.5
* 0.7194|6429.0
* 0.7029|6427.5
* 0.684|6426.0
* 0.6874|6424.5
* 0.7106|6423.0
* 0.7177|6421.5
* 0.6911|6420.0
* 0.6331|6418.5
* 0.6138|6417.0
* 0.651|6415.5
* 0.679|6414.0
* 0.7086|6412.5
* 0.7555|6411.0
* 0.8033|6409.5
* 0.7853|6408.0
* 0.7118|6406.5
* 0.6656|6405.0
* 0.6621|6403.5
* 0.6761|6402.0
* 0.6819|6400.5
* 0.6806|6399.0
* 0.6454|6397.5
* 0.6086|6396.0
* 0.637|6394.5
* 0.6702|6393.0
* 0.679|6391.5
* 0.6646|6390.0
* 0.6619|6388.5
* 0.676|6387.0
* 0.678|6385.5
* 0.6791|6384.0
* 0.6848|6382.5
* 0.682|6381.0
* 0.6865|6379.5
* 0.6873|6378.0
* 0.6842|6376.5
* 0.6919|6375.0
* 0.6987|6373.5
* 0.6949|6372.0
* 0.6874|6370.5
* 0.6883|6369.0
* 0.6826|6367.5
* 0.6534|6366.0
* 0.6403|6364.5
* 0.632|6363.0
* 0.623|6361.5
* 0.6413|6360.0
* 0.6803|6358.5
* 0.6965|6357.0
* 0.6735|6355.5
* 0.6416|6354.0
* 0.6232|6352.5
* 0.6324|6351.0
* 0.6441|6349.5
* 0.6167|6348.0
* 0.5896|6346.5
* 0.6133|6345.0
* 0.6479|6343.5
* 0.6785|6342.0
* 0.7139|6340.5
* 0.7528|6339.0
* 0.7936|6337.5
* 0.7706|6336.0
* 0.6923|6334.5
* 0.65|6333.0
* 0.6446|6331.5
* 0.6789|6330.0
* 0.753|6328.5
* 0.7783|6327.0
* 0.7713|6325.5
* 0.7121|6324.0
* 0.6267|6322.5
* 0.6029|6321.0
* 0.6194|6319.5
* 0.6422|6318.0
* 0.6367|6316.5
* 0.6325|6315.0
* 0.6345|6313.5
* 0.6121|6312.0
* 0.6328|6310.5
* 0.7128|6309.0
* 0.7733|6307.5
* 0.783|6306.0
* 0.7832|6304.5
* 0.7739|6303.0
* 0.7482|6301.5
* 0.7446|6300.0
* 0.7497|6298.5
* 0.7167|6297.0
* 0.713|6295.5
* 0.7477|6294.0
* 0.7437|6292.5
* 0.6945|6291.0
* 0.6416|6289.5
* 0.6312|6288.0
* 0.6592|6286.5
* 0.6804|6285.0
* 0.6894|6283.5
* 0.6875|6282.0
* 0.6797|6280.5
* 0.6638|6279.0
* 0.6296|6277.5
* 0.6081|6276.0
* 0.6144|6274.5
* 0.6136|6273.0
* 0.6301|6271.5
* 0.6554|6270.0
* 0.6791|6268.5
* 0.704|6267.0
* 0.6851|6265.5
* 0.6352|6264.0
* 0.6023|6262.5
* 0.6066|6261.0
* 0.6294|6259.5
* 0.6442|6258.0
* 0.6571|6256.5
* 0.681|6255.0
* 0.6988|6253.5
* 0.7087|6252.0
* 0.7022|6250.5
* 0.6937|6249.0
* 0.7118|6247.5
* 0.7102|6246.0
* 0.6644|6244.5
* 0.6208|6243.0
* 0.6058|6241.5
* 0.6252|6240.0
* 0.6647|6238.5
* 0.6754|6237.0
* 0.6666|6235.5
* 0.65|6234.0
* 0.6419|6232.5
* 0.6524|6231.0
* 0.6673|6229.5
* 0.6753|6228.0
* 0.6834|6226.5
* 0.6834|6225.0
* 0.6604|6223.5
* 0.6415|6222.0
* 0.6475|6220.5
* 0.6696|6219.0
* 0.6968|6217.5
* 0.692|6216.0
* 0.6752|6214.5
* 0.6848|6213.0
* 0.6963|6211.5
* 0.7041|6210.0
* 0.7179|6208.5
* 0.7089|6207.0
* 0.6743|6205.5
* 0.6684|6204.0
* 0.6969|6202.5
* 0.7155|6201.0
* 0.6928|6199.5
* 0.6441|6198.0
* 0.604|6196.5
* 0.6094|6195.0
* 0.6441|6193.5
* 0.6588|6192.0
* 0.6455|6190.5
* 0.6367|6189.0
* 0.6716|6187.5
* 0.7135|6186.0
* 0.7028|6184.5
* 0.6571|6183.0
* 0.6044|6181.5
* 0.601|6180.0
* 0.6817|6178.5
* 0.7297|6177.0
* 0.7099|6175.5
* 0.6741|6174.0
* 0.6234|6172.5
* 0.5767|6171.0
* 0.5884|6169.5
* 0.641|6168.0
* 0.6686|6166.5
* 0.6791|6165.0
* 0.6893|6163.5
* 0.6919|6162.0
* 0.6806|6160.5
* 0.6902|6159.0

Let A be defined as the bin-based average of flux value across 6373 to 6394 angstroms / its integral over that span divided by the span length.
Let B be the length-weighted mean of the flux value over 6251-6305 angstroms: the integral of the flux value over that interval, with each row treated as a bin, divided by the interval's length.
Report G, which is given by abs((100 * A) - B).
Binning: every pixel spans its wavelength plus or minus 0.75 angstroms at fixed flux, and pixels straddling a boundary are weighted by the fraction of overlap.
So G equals 67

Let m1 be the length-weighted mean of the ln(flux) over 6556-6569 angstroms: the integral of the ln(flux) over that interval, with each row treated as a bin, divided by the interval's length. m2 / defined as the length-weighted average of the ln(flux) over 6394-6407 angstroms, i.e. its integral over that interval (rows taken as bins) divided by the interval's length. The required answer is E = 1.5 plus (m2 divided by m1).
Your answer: 2.60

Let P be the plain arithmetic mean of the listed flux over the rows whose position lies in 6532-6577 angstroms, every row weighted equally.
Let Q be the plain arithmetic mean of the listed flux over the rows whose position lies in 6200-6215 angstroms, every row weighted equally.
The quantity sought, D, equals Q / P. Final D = 0.98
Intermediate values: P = 0.709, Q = 0.694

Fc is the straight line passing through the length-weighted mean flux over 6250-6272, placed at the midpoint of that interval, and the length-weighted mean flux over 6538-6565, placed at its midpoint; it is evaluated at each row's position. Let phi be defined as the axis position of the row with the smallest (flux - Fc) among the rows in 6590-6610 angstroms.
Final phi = 6594.0 angstroms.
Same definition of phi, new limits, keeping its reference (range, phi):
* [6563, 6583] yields 6567.0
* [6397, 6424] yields 6417.0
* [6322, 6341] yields 6322.5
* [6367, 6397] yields 6396.0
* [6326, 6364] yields 6346.5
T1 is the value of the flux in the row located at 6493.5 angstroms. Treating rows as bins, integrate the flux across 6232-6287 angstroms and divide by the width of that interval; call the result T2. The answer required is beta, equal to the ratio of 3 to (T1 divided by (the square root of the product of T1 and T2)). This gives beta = 3.01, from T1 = 0.6527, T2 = 0.659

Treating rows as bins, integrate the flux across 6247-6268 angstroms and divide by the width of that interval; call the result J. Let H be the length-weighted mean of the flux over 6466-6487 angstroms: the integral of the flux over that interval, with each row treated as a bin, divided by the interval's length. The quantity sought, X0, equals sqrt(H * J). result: 0.692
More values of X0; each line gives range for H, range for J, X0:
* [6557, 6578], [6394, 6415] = 0.694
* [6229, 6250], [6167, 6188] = 0.658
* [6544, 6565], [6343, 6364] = 0.676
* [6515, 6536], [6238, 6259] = 0.686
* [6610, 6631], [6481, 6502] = 0.686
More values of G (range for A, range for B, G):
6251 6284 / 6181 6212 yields 65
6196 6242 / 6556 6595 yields 66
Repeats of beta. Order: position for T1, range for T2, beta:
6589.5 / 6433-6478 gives 2.86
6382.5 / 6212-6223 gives 2.97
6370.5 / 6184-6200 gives 2.93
